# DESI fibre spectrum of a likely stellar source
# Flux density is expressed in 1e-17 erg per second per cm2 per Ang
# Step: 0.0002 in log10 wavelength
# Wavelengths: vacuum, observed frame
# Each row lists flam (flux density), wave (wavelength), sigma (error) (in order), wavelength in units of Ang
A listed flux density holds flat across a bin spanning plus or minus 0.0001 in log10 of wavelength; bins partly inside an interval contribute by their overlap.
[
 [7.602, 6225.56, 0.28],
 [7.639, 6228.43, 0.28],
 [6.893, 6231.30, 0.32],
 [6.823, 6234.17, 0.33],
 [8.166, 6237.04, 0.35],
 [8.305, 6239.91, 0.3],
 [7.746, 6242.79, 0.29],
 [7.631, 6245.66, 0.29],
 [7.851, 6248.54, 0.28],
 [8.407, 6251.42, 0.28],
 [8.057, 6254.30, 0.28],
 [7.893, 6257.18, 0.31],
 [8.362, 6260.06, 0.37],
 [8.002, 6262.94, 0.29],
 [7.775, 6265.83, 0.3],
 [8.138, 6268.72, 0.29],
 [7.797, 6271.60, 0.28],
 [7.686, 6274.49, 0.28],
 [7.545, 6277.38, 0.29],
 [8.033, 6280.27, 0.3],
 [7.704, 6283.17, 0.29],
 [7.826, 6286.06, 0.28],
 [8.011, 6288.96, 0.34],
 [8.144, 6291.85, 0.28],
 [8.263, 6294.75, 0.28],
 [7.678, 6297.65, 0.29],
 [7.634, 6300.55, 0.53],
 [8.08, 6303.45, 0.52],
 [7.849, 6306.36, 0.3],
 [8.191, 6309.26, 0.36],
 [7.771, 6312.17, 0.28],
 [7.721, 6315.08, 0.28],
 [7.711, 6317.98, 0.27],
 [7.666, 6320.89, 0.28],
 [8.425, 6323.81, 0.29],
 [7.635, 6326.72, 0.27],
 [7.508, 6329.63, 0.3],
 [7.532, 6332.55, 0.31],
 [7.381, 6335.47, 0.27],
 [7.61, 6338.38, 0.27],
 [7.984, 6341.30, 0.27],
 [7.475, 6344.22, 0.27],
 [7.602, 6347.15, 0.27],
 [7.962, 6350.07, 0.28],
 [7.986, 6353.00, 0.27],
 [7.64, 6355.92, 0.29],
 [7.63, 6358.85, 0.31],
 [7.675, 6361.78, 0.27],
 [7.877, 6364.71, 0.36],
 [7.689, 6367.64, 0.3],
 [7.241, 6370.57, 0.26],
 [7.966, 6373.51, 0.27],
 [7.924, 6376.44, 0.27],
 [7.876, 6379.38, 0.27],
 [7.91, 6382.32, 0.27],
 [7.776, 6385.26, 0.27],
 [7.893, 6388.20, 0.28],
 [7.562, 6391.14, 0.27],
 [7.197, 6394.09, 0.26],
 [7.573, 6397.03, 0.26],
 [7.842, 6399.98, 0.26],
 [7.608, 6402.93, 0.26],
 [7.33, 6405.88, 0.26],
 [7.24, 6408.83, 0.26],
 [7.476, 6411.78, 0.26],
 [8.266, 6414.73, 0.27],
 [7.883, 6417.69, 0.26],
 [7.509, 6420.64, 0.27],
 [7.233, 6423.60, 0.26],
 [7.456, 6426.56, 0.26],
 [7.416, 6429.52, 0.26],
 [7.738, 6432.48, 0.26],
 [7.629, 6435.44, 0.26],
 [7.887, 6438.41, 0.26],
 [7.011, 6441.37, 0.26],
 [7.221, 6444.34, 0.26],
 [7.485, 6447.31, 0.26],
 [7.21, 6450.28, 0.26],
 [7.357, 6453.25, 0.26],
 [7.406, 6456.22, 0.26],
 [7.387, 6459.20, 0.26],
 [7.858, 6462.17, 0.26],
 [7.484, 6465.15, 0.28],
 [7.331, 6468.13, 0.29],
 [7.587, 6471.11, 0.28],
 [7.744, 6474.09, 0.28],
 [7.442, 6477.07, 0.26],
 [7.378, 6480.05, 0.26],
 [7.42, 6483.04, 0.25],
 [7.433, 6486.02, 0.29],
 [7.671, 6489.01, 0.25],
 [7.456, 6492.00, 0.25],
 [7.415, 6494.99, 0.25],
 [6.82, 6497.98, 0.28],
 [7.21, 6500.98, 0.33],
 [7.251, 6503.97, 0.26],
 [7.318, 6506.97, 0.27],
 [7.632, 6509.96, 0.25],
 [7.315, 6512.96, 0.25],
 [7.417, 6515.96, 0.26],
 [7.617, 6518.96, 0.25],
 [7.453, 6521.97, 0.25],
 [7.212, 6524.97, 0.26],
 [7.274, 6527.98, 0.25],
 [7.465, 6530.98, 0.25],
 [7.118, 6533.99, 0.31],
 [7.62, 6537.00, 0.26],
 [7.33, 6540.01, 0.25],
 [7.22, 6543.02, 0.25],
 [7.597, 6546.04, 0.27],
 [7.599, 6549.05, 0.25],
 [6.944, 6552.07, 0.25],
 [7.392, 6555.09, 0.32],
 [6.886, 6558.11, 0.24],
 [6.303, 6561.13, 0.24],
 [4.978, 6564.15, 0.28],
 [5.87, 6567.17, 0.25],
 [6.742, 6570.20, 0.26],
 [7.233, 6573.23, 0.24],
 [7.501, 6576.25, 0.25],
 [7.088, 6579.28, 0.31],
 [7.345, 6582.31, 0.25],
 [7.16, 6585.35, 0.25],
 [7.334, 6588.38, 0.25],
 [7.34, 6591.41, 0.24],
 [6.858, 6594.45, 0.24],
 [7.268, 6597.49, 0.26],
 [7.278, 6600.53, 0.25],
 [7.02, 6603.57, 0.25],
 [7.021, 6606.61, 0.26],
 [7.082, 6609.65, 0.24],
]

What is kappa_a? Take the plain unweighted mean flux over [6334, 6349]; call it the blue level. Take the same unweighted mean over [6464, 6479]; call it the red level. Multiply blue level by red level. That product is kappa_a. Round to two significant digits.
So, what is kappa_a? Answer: 57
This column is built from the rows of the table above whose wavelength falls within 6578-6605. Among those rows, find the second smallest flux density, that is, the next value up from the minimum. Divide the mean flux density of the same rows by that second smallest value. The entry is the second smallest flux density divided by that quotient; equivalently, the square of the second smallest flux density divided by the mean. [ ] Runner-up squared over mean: 6.86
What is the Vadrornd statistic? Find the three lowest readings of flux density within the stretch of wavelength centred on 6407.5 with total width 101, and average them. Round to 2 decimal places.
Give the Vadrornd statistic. 7.14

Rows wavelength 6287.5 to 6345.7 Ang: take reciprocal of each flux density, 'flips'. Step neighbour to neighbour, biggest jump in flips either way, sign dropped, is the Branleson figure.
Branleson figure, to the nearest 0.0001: 0.0123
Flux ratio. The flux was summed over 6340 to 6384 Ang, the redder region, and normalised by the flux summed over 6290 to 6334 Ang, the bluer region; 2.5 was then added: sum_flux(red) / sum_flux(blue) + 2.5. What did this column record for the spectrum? 3.49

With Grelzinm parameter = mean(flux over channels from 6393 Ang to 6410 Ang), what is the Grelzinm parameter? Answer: 7.5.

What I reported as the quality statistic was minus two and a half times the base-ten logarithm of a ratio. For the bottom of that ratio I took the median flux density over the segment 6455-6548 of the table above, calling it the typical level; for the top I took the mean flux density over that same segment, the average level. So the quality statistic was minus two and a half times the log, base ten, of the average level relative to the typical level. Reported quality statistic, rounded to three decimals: 0.000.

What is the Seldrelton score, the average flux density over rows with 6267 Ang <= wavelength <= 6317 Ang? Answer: 7.89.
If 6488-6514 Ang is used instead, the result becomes 7.34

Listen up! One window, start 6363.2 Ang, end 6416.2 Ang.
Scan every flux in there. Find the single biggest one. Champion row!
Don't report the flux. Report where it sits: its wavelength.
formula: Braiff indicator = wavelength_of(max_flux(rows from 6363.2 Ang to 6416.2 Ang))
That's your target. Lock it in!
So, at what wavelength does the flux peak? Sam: 6414.73 Ang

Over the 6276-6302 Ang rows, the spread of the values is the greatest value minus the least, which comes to 0.72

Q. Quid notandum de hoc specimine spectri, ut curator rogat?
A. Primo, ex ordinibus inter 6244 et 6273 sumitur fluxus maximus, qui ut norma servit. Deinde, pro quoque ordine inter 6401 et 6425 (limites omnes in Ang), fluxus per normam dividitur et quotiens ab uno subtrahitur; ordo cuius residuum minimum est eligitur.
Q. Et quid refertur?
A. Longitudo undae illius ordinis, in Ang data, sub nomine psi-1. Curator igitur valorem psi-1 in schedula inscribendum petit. 6414.73 Ang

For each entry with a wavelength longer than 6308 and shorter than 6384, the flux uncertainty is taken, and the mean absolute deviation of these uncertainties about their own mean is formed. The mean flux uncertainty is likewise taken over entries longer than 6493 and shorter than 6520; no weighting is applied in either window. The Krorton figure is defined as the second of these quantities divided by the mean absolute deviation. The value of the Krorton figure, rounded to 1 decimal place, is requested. 14.4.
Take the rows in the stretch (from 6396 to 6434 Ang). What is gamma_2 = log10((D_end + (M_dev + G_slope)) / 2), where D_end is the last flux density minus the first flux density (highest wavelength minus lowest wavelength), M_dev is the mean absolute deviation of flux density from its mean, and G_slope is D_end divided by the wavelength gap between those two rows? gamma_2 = -0.7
